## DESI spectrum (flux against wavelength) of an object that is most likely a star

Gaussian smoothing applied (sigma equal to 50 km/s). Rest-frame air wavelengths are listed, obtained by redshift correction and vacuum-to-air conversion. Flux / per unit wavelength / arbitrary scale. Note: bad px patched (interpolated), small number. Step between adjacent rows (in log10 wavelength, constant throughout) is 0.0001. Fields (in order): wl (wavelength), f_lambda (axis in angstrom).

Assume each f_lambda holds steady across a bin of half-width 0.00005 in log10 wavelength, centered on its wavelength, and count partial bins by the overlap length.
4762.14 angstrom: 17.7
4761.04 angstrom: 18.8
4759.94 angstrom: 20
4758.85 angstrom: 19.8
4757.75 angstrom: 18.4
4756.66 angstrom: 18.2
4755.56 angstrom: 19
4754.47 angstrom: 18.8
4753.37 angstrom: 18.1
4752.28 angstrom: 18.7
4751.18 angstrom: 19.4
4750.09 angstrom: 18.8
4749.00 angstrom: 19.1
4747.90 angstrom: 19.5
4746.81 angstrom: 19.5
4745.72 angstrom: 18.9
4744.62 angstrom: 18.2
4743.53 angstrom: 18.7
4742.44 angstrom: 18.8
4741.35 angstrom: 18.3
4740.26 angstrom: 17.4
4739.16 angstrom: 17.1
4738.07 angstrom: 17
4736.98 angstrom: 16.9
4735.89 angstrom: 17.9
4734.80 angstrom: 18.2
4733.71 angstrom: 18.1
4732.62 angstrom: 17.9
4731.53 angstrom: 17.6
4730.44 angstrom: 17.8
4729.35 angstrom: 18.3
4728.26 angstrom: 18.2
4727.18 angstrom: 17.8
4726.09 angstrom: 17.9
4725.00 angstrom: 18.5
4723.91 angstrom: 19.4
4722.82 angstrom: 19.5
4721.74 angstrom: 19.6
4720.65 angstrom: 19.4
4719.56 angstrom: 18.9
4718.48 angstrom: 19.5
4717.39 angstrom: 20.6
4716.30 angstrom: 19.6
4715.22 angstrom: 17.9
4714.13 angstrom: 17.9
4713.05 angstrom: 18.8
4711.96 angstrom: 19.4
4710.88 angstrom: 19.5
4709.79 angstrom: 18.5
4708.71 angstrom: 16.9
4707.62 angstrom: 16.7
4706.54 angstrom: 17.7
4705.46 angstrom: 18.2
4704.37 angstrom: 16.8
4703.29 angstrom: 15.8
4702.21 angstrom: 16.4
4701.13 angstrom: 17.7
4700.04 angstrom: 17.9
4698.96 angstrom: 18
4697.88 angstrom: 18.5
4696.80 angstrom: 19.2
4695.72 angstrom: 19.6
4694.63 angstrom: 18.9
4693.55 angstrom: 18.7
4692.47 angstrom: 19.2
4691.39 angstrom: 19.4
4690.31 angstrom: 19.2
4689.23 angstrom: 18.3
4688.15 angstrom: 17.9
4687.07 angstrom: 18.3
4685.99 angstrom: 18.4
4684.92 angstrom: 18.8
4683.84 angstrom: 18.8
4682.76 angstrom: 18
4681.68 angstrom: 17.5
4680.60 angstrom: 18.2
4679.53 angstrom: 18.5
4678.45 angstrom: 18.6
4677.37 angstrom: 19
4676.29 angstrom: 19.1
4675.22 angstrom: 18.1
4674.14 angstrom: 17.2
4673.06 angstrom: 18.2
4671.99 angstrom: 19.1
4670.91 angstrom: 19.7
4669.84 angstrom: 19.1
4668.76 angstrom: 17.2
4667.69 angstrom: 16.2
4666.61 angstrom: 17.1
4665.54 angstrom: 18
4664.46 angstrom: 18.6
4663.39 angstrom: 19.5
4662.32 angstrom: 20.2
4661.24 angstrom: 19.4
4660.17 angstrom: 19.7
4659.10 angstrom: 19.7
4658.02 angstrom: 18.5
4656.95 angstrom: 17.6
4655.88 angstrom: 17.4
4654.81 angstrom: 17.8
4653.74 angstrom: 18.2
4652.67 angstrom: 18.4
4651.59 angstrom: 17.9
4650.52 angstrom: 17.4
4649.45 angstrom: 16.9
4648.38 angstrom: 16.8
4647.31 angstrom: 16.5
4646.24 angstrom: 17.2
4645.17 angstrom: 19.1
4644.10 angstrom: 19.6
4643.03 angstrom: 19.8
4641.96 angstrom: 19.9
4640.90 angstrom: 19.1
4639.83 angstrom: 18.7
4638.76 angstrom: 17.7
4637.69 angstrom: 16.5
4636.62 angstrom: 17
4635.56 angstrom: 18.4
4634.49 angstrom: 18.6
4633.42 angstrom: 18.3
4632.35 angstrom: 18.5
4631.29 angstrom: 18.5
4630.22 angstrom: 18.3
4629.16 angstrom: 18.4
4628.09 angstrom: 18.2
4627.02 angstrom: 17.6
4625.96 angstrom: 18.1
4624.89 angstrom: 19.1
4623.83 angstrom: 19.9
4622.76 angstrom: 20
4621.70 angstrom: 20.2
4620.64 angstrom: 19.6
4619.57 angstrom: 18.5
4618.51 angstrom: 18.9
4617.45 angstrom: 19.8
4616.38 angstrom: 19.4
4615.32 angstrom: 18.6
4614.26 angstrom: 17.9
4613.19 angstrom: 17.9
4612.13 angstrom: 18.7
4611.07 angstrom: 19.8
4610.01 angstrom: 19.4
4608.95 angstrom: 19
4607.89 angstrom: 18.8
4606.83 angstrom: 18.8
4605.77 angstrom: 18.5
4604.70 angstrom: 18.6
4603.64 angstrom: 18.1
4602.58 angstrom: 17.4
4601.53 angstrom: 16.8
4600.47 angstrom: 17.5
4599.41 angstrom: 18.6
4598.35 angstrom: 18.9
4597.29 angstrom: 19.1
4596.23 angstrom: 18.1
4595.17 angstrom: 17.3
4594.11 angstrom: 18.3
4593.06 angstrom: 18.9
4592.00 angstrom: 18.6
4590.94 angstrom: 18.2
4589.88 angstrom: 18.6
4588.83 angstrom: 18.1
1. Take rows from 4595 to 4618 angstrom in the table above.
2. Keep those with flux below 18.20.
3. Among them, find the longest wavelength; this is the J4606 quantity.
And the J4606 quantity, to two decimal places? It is 4614.26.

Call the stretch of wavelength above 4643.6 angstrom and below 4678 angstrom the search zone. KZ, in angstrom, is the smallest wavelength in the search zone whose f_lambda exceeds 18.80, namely 4644.10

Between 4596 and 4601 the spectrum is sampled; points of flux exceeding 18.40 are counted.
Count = 3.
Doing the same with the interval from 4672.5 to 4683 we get 4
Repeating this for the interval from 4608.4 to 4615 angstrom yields 4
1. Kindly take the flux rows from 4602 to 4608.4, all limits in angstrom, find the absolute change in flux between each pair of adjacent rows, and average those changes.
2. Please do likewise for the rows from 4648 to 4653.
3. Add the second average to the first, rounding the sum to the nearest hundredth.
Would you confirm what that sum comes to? 0.72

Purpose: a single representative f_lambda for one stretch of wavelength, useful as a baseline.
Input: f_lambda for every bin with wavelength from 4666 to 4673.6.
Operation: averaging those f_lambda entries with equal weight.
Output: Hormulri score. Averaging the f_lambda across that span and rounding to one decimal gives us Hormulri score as 18.1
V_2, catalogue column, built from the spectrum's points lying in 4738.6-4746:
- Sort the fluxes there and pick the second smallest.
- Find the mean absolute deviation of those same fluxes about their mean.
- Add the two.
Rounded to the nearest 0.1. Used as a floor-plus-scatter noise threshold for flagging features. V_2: 17.9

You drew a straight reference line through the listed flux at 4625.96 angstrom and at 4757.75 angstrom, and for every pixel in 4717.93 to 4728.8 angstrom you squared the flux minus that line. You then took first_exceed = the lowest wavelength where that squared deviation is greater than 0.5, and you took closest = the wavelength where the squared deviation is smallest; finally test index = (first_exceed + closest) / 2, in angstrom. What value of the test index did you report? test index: 4723.4 angstrom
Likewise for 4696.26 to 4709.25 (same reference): 4701.1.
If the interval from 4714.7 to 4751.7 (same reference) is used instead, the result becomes 4722.8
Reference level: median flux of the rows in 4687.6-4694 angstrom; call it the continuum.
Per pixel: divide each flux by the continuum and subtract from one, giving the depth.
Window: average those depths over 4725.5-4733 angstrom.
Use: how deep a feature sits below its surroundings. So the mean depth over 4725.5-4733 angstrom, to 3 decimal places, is 0.054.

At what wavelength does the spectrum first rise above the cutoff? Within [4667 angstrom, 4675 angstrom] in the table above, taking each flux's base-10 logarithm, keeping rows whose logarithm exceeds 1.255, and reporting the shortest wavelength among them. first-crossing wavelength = 4669.84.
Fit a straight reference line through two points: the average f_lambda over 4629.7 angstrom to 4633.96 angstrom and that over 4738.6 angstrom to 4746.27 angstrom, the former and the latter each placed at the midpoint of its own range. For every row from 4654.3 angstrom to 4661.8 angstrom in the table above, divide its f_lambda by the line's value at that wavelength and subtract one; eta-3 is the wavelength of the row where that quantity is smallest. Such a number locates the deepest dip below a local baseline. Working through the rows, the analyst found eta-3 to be 4655.88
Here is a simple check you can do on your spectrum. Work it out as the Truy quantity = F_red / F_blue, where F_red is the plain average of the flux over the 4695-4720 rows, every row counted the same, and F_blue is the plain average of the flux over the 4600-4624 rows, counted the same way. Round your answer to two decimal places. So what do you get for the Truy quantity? 0.97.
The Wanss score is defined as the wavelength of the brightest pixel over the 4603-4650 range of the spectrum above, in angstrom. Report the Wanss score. 4621.70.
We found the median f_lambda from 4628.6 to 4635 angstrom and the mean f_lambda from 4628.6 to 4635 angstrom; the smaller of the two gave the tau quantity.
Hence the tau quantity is 18.4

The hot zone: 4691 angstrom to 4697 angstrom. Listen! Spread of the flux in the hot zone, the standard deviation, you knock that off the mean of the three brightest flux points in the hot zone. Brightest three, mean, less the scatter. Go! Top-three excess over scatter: 19.1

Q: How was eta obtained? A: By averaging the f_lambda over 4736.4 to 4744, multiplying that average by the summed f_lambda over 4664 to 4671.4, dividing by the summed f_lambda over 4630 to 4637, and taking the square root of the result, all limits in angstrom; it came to 4.18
